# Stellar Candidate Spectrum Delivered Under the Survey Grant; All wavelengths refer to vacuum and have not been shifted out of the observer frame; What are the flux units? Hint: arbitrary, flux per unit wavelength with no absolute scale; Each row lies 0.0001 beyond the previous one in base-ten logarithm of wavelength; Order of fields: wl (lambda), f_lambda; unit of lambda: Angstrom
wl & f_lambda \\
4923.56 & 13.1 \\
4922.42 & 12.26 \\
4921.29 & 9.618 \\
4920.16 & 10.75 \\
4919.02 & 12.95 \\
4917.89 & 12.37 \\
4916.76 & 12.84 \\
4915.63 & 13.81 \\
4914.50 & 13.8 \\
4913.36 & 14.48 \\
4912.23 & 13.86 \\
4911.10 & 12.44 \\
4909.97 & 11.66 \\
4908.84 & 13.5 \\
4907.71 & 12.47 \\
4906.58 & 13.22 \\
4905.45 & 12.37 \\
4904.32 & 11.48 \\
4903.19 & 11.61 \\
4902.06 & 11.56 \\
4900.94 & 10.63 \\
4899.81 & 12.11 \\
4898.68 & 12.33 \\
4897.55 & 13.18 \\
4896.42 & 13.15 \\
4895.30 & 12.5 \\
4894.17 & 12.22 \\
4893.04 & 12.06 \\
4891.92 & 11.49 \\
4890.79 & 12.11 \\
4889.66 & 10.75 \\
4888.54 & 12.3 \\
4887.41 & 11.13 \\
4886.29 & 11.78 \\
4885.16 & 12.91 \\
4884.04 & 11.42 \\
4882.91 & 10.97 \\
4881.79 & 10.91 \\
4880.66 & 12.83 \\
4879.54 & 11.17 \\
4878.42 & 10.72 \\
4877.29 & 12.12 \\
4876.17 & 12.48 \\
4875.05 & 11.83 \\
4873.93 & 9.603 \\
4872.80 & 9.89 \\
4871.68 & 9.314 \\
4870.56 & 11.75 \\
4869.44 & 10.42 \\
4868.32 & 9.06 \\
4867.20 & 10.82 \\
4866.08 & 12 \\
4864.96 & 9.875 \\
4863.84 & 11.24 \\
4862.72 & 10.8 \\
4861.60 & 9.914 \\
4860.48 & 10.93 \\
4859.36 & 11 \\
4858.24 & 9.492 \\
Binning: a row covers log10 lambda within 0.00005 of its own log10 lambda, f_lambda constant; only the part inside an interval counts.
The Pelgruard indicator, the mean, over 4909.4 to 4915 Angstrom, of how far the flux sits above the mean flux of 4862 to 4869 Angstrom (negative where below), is 2.6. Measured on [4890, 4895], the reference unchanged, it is 1.3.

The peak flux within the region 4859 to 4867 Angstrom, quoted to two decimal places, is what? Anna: 12.00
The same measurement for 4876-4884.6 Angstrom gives 12.83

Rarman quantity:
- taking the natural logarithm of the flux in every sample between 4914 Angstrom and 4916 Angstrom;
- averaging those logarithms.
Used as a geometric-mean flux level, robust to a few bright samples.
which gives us 2.63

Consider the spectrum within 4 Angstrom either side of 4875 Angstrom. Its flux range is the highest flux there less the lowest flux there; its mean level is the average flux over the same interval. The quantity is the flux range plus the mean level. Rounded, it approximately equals 14.0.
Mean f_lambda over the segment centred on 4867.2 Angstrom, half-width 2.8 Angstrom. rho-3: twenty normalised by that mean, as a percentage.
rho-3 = 192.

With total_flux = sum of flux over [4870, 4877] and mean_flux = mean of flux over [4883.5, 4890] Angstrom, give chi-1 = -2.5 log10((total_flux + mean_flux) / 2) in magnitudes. -3.96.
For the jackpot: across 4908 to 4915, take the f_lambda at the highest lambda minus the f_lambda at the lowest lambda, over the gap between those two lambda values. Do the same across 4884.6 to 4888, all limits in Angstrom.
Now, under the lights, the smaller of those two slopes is -0.8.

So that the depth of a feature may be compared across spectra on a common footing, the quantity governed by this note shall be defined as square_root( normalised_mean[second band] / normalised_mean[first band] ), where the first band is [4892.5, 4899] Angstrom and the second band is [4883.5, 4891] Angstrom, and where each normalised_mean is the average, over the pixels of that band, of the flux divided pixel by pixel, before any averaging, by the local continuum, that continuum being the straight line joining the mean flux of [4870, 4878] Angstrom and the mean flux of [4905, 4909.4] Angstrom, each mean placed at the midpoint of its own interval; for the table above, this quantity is 0.987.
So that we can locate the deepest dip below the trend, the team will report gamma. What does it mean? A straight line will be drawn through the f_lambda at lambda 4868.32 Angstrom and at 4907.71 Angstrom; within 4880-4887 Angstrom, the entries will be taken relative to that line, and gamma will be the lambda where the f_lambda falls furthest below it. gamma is 4882.91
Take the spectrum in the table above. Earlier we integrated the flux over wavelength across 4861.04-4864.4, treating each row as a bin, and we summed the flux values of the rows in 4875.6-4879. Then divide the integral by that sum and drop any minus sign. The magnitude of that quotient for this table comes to 1.01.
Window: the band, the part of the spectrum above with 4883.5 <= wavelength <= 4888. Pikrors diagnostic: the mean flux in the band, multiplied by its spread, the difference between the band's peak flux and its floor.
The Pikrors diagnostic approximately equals 21.0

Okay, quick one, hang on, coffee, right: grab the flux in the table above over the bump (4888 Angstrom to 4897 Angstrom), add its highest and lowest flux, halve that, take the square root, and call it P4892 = 3.46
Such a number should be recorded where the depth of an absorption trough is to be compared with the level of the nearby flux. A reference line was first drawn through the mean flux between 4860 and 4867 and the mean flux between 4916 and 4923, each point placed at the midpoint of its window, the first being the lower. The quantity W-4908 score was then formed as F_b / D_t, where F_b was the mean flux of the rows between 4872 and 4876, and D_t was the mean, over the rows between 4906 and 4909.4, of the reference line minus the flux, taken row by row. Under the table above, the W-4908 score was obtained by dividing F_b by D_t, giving -7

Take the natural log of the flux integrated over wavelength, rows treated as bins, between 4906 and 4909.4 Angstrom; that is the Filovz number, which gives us 3.79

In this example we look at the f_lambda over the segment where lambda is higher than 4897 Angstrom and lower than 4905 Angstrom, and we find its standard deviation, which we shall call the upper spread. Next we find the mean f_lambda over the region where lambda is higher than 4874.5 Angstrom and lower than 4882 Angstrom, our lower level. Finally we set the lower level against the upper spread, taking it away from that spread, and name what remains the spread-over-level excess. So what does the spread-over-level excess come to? -11.0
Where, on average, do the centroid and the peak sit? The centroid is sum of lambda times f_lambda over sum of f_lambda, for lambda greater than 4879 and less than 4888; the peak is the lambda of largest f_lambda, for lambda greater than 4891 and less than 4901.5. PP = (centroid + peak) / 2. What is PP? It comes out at 4890.5 Angstrom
